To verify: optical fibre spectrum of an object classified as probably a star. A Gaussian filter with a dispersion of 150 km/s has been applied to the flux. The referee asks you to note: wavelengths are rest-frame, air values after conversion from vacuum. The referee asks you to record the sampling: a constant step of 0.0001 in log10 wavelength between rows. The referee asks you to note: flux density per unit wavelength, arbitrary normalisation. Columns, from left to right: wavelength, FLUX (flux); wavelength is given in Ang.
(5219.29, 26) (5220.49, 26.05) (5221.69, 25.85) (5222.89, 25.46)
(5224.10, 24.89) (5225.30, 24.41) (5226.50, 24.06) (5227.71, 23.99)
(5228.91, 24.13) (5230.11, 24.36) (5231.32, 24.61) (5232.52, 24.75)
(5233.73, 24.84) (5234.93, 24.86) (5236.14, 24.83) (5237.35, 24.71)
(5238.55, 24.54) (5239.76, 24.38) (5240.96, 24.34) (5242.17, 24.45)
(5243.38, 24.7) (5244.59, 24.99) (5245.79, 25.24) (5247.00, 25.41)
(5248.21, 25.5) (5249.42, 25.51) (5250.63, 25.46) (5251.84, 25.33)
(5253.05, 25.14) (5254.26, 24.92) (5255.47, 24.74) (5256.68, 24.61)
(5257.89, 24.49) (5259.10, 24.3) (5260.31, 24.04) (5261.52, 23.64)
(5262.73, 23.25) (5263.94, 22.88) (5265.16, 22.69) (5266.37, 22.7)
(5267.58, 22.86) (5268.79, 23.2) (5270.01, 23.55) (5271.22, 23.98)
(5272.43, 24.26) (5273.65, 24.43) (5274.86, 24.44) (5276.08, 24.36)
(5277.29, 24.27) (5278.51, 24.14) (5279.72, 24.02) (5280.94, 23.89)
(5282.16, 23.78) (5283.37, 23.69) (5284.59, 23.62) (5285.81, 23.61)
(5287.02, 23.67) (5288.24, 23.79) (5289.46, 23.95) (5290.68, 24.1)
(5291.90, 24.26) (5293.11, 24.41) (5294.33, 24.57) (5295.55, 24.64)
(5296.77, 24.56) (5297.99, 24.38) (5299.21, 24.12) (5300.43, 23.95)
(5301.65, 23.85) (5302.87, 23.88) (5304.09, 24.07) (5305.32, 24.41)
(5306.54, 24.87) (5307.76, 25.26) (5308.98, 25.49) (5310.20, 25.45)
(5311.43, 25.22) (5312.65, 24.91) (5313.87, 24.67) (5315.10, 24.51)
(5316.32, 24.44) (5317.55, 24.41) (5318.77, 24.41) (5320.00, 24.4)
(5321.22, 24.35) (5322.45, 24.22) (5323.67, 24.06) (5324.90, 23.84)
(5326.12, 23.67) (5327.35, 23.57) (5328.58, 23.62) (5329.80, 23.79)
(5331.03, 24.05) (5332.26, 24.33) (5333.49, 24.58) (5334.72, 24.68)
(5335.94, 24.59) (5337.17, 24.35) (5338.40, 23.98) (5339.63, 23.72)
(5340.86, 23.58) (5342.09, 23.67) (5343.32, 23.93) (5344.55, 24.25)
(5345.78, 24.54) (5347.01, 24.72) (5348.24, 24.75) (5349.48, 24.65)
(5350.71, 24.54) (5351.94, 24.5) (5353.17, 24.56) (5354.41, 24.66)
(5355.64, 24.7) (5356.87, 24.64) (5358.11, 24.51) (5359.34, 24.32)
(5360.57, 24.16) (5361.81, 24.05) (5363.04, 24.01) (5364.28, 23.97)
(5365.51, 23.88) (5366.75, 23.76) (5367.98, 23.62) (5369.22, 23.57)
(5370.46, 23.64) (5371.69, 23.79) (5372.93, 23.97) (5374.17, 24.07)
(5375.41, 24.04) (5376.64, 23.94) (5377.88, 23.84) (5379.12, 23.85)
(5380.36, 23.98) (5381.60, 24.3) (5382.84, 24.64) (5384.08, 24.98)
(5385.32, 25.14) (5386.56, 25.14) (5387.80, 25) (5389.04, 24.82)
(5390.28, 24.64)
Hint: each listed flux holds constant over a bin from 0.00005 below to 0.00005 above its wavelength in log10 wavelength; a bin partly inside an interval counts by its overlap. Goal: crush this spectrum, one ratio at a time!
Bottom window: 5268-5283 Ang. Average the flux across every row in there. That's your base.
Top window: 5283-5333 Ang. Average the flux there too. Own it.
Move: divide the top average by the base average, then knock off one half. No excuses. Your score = 0.51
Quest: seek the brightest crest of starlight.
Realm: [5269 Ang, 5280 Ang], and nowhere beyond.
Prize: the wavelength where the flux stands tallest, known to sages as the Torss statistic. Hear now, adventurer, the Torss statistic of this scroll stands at 5274.86 Ang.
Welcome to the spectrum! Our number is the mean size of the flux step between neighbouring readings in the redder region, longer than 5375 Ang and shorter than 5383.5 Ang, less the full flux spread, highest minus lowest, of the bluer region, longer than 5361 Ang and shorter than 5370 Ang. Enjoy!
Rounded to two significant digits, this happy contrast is -0.31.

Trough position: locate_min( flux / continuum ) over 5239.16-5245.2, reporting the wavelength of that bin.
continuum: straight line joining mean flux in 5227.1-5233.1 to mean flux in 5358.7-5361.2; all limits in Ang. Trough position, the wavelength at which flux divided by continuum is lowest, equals 5240.96 Ang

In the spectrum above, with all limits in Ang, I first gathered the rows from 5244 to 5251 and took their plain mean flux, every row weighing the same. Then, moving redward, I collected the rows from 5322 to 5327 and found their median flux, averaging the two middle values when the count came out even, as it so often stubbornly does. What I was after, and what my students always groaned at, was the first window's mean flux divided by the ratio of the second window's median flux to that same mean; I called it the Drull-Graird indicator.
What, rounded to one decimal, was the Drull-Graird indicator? 26.8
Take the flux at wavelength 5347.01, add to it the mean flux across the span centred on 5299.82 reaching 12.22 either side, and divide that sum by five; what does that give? 9.84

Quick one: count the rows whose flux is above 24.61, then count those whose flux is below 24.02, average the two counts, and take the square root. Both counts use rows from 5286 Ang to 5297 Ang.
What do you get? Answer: 1.4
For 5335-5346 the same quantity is 1.6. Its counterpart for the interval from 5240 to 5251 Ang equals 1.9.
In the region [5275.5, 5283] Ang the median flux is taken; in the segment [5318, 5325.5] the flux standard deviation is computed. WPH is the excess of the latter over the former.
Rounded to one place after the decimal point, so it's -23.9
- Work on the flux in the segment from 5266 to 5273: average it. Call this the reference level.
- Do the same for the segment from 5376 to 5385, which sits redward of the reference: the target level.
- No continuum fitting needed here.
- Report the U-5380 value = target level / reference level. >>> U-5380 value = 1.03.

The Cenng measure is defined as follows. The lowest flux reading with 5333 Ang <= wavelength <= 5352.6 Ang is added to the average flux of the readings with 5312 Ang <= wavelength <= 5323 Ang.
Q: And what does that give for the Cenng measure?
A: 48.1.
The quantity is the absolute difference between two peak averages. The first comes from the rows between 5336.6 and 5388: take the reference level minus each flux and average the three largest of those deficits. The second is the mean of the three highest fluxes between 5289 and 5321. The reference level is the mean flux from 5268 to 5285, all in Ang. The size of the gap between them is 25.0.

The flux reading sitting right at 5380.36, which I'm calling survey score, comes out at 23.98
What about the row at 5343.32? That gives 23.93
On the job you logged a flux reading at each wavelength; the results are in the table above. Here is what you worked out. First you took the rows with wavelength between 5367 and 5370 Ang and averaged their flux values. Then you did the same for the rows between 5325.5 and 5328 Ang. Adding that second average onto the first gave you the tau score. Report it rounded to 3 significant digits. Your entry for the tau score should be 47.2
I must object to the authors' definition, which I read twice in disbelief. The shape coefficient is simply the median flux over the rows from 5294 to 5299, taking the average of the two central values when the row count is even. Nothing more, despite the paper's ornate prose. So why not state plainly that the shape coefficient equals 24.6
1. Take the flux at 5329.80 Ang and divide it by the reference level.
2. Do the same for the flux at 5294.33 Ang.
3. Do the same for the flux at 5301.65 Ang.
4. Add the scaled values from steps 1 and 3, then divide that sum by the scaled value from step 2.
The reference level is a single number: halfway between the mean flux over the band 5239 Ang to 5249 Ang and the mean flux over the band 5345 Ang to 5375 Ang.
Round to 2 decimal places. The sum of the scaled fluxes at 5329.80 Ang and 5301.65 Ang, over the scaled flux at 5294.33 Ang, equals 1.94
